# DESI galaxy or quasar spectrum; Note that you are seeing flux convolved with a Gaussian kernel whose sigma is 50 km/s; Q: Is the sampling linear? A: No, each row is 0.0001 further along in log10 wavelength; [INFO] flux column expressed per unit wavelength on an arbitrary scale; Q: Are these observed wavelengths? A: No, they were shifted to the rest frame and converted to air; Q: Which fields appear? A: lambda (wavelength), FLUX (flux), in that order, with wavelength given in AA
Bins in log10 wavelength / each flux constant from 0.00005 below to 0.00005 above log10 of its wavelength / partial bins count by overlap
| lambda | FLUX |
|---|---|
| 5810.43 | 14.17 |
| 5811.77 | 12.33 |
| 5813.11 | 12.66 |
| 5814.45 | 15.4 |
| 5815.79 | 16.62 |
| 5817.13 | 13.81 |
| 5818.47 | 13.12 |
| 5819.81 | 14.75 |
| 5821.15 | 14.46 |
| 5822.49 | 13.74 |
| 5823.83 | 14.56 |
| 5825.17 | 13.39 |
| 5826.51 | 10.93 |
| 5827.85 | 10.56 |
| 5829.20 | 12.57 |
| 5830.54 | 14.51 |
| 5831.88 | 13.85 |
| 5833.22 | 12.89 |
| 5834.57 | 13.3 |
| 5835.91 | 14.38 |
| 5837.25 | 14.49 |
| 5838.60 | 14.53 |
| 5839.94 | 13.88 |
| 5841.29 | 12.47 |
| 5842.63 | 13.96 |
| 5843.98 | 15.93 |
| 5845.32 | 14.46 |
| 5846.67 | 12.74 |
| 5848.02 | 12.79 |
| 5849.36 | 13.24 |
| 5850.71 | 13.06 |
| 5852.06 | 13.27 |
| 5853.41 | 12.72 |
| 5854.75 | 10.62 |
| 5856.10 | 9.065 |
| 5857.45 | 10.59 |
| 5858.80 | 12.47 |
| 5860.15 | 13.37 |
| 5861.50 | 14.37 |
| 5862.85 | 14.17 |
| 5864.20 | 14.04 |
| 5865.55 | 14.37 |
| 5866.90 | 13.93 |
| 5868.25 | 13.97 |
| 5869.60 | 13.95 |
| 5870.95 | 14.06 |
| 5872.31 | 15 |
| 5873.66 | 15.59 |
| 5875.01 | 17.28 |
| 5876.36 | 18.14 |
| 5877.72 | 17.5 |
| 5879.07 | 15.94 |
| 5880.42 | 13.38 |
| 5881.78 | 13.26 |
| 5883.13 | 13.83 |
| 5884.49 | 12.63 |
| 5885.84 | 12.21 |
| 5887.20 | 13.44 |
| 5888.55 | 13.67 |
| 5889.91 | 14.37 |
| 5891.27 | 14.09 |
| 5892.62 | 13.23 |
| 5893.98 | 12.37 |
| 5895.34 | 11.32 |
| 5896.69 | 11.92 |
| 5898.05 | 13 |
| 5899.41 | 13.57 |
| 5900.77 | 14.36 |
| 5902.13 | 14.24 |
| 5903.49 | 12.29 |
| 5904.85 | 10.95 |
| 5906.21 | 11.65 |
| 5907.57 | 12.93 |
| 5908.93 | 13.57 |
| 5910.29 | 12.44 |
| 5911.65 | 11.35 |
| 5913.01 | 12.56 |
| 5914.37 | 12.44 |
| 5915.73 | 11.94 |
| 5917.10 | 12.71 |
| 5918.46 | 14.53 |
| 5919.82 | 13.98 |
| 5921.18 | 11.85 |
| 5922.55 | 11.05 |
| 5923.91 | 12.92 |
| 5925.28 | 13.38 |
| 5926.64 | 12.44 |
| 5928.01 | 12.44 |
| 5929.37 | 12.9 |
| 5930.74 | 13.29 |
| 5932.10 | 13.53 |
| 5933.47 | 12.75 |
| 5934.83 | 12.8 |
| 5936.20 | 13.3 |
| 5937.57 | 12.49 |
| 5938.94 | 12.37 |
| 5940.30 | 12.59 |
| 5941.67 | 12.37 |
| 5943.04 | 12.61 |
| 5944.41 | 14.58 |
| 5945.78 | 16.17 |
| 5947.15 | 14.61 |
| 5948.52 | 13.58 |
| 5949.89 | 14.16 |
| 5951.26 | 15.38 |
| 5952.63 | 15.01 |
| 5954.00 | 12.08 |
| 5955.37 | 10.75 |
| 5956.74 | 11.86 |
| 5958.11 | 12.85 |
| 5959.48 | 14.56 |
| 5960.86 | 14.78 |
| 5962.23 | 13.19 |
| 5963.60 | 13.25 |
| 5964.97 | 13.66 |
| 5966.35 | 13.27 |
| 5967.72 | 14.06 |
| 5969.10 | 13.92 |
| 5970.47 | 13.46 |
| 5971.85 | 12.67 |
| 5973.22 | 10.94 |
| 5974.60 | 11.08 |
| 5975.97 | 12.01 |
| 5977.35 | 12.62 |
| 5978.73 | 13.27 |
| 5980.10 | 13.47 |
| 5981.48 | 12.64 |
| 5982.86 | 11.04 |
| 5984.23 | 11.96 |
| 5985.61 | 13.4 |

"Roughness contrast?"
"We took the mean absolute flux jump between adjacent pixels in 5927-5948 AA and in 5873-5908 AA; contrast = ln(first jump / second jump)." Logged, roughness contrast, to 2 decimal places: -0.35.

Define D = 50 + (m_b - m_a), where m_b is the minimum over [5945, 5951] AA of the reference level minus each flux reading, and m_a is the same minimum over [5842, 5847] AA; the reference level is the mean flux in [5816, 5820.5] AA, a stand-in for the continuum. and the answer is 49.8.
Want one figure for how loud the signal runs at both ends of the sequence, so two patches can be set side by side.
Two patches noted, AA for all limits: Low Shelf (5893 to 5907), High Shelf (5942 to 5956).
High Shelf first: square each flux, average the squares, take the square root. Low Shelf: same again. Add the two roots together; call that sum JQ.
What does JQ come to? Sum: 26.6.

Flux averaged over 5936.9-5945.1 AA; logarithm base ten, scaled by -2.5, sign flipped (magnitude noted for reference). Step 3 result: 2.77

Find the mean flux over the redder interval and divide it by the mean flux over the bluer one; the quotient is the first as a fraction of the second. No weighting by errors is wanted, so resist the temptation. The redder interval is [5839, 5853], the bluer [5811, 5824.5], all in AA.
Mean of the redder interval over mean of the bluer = 0.96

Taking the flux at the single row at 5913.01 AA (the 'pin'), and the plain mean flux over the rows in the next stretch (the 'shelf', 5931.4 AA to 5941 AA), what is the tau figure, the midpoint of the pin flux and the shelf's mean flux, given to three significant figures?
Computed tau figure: 12.7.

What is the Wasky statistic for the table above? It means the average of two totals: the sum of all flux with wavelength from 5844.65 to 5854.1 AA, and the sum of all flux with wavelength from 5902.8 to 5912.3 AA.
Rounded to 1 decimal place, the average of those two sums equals 88.7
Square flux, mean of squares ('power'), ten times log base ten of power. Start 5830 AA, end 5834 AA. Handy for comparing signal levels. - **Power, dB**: 22.8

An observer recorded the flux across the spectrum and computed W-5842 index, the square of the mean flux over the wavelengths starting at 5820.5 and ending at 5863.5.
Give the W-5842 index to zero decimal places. 173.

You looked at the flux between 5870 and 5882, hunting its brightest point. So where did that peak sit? 5876.36 AA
